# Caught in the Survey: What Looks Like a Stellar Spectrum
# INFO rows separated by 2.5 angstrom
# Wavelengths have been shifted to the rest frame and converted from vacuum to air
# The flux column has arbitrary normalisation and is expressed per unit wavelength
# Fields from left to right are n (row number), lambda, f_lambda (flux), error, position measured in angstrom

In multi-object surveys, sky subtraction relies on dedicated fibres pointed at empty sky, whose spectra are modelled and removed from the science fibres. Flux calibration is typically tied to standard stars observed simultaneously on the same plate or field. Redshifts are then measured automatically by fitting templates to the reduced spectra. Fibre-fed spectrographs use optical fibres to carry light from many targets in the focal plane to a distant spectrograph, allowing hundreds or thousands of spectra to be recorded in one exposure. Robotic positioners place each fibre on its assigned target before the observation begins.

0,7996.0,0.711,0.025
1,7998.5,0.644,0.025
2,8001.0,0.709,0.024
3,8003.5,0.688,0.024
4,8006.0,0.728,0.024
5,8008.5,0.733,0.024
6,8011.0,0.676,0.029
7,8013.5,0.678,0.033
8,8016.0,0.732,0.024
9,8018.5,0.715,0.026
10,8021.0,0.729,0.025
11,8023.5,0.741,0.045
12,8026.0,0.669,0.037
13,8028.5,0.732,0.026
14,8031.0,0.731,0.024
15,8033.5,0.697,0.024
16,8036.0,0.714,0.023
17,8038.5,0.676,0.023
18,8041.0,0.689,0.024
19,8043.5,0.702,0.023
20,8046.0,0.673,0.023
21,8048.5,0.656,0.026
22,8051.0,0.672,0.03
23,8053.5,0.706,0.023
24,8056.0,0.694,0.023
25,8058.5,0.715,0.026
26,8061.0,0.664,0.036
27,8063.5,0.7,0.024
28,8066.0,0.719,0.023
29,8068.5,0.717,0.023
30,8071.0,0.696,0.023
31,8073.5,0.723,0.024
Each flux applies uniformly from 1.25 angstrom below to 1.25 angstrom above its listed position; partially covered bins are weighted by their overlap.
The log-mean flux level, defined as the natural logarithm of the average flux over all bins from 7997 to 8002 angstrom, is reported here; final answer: -0.391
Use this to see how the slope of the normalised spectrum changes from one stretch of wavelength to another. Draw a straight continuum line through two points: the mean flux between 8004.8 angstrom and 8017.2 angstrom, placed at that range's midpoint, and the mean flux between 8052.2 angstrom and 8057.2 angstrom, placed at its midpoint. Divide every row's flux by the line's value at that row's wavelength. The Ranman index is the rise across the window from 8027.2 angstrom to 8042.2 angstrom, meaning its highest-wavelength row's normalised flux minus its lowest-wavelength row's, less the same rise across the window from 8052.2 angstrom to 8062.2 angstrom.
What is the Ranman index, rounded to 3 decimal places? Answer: 0.001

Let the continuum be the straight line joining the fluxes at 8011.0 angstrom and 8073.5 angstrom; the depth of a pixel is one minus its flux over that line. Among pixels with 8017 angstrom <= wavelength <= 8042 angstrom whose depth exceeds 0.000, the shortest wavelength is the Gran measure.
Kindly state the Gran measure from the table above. 8026.0 angstrom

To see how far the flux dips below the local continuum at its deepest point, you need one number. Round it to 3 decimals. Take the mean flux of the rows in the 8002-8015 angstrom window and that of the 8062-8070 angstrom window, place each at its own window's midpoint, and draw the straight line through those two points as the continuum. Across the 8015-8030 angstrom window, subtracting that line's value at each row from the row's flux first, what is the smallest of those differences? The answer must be -0.035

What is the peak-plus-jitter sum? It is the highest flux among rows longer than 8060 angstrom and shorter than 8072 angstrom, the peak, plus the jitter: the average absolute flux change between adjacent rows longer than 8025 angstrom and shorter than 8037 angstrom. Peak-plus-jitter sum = 0.748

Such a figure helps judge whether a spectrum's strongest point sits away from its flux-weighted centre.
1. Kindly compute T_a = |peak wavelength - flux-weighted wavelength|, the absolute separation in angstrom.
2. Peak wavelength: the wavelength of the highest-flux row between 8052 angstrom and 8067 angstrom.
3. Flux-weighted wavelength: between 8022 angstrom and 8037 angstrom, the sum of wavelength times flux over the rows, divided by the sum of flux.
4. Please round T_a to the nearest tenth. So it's 36.3 angstrom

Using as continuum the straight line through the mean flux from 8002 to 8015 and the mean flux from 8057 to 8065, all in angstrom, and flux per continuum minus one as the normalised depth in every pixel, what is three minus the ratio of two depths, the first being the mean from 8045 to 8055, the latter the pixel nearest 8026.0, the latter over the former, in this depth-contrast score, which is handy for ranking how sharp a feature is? 1.4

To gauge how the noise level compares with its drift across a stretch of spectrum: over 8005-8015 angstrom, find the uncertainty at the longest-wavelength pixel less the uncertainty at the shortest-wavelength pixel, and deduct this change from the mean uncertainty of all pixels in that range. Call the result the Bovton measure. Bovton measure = 0.0185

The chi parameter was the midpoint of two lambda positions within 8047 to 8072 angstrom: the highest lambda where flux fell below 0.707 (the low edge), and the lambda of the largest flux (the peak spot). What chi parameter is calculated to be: 8068.5 angstrom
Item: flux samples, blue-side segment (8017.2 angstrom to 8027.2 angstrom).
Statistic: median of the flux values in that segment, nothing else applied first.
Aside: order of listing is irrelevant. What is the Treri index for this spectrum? 0.722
